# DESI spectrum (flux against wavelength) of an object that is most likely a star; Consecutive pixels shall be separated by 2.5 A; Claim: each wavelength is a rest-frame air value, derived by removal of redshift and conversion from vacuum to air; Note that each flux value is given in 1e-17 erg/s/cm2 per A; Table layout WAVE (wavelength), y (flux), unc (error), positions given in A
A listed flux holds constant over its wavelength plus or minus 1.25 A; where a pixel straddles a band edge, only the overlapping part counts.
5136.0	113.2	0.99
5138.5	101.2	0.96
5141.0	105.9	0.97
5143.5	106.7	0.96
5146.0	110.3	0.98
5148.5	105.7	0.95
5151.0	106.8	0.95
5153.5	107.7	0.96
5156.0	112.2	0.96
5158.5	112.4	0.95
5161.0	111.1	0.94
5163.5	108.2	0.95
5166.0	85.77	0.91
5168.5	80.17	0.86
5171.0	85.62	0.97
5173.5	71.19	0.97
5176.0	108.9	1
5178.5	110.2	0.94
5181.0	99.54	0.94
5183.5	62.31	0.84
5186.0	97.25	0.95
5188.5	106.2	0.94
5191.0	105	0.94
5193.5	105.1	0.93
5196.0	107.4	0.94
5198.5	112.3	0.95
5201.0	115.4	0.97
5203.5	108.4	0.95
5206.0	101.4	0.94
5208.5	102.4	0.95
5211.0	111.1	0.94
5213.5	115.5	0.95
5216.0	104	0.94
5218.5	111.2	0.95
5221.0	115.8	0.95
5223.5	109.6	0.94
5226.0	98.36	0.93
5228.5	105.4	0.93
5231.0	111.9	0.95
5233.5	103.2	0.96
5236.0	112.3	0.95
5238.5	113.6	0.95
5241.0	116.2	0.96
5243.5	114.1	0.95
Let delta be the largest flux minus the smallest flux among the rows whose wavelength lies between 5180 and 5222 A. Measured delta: 53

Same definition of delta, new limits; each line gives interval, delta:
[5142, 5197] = 50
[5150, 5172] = 32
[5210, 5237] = 17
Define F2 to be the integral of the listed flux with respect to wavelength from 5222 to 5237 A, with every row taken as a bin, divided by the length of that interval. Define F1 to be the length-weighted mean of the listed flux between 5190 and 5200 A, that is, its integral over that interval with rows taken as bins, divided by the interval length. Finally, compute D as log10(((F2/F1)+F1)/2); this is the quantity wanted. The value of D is 1.74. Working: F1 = 108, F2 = 107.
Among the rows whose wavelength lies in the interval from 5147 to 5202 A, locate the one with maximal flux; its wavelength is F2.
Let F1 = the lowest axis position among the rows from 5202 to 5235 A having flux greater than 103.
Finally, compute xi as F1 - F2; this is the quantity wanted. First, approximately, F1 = 5203.5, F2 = 5201.0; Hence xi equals 2.5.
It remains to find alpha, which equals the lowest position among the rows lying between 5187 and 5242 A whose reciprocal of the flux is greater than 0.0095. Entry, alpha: 5191.0 A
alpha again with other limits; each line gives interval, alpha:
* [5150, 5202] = 5166.0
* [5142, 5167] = 5166.0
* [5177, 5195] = 5181.0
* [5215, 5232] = 5216.0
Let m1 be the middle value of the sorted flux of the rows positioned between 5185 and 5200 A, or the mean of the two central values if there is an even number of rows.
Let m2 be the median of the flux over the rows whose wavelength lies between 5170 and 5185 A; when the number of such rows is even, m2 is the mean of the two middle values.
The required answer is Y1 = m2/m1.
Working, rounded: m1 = 106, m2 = 93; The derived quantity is 0.9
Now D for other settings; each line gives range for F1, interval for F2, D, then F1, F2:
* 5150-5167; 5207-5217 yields 1.73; 107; 108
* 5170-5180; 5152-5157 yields 1.68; 94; 110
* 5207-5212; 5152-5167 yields 1.73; 106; 107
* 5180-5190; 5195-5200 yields 1.67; 91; 110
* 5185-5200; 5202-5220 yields 1.73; 106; 108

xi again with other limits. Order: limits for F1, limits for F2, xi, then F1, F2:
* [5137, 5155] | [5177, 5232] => -80.0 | 5141.0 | 5221.0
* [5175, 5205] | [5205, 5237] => -45.0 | 5176.0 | 5221.0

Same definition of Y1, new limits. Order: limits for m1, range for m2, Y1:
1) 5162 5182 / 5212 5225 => 1.2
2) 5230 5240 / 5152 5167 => 1.0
